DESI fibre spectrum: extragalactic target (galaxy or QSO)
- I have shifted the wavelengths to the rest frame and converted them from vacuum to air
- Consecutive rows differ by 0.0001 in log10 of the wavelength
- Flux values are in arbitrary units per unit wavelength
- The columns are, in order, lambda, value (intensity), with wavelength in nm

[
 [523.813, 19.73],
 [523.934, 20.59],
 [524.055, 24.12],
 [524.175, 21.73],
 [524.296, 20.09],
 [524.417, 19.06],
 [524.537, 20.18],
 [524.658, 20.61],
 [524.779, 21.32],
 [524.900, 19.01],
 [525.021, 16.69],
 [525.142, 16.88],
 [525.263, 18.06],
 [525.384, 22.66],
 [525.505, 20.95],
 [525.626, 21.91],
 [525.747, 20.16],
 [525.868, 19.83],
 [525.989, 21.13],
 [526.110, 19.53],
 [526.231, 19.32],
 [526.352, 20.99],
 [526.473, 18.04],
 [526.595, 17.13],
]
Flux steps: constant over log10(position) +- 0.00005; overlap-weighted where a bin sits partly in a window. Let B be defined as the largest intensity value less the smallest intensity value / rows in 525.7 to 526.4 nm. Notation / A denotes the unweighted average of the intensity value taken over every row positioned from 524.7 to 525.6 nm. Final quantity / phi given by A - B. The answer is 17.6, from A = 19.4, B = 1.8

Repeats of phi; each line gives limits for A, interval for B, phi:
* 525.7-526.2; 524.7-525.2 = 15.5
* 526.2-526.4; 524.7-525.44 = 14.2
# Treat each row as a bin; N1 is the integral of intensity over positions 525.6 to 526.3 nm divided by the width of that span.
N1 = 20.3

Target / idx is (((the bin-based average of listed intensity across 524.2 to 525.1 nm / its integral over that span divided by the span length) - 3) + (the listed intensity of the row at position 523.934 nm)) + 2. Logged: 39.2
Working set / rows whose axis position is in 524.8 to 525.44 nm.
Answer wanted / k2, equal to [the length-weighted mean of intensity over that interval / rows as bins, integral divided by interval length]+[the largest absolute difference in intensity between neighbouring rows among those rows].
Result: 23.4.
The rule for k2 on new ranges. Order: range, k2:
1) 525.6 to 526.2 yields 22.1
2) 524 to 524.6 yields 23.4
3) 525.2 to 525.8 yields 25.3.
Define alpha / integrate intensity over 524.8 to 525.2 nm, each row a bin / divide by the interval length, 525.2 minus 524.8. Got 17.9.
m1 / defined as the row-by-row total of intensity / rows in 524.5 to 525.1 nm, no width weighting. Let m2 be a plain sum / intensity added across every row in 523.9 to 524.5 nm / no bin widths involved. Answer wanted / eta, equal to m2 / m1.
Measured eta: 1.08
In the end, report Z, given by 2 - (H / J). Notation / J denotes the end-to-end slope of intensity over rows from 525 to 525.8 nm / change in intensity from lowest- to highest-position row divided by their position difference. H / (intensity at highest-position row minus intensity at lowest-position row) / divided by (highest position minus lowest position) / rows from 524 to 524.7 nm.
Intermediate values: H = -6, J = 5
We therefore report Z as 3.2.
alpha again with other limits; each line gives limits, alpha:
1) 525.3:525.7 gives 21.6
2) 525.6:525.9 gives 20.6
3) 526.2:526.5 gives 19.6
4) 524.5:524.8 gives 20.6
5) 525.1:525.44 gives 19.3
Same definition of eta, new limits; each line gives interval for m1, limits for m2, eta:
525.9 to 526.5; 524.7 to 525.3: 0.93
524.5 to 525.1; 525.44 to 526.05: 1.06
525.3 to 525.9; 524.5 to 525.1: 0.93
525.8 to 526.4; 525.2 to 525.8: 1.03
